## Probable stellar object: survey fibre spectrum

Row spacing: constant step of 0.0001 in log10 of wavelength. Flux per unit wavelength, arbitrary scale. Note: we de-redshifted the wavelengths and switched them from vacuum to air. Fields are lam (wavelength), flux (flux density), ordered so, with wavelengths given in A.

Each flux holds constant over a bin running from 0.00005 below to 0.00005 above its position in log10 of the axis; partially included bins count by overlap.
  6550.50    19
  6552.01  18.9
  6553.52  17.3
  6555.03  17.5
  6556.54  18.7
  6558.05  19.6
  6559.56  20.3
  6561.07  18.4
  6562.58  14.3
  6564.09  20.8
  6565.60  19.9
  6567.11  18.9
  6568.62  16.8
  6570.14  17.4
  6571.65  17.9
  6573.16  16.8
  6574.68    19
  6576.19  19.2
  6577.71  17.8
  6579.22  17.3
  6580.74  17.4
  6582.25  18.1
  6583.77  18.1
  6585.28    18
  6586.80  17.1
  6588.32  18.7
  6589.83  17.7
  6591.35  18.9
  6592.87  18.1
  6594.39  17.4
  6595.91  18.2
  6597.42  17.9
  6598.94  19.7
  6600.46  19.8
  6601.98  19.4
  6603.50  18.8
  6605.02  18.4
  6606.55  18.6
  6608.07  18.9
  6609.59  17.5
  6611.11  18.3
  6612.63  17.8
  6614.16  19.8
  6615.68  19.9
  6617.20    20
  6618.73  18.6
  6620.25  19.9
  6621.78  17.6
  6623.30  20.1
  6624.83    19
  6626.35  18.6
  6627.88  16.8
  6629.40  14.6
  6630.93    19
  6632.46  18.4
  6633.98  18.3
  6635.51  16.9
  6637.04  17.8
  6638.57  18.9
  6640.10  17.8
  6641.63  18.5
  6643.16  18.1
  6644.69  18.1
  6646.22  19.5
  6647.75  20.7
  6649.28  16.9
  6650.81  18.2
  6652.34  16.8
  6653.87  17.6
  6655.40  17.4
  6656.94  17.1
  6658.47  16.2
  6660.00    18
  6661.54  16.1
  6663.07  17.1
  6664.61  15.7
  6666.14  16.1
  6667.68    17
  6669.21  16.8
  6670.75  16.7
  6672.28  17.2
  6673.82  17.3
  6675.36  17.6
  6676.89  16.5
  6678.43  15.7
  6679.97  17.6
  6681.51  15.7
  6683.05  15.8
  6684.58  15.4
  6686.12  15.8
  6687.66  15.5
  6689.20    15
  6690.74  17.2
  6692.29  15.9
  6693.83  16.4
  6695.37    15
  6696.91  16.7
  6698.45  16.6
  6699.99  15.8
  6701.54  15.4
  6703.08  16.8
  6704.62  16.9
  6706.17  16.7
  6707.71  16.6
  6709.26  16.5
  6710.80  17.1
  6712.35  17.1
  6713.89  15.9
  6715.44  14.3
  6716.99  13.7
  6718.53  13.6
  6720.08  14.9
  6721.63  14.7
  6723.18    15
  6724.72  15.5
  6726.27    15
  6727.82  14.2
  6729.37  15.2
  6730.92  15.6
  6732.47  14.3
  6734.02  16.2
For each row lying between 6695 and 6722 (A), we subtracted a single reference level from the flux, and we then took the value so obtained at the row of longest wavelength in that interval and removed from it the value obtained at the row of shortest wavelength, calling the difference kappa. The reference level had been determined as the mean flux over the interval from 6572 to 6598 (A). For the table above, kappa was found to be 0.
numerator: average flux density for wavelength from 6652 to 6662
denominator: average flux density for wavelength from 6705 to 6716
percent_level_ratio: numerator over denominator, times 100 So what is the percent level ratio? 104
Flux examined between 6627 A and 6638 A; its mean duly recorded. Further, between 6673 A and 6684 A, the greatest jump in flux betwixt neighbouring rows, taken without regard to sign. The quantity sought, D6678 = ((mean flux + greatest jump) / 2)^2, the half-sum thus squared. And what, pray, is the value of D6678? 93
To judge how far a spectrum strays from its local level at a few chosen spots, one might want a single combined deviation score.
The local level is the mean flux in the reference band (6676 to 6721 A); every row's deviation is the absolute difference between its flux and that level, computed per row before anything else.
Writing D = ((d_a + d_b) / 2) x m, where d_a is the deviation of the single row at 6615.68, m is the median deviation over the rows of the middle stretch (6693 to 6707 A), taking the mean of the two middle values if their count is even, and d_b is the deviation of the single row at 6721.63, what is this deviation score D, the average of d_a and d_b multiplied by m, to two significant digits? 2.0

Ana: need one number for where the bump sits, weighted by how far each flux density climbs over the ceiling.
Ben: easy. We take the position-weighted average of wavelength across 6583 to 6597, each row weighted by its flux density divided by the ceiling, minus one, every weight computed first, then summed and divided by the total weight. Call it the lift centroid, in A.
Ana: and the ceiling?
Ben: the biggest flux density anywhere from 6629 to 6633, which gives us 6589.7 A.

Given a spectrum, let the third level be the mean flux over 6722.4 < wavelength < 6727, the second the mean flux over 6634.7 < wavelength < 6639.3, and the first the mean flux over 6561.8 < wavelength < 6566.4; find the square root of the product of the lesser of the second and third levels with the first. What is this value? 16.7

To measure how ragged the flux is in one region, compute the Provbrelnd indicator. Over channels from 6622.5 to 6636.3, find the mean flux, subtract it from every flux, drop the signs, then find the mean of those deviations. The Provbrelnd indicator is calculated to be 1.24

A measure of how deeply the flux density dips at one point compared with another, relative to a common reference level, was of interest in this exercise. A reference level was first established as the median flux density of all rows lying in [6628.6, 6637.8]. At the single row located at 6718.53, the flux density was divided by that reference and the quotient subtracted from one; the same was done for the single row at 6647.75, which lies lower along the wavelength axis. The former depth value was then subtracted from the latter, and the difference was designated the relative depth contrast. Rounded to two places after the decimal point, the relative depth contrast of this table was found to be -0.39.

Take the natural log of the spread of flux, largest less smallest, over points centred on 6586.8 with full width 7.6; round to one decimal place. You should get 0.5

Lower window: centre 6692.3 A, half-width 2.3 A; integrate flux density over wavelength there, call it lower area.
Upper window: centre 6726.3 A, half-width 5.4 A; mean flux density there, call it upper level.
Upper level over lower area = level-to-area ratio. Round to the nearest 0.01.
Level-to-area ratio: 0.20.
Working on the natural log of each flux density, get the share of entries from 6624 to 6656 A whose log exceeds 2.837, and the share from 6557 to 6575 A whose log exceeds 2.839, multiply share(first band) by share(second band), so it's 0.6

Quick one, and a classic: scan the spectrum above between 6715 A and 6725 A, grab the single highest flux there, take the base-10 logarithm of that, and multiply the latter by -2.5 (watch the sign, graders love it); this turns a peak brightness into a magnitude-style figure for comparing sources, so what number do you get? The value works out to -2.98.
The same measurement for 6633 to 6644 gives -3.19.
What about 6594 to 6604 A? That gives -3.24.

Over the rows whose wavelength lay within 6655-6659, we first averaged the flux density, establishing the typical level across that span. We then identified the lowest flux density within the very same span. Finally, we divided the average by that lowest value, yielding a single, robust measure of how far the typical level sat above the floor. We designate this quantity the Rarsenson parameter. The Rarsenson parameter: 1.04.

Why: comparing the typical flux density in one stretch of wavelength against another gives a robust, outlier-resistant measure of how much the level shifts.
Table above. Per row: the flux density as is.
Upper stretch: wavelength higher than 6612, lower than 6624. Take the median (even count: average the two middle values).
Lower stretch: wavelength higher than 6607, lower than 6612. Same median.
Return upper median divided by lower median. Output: 1.08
